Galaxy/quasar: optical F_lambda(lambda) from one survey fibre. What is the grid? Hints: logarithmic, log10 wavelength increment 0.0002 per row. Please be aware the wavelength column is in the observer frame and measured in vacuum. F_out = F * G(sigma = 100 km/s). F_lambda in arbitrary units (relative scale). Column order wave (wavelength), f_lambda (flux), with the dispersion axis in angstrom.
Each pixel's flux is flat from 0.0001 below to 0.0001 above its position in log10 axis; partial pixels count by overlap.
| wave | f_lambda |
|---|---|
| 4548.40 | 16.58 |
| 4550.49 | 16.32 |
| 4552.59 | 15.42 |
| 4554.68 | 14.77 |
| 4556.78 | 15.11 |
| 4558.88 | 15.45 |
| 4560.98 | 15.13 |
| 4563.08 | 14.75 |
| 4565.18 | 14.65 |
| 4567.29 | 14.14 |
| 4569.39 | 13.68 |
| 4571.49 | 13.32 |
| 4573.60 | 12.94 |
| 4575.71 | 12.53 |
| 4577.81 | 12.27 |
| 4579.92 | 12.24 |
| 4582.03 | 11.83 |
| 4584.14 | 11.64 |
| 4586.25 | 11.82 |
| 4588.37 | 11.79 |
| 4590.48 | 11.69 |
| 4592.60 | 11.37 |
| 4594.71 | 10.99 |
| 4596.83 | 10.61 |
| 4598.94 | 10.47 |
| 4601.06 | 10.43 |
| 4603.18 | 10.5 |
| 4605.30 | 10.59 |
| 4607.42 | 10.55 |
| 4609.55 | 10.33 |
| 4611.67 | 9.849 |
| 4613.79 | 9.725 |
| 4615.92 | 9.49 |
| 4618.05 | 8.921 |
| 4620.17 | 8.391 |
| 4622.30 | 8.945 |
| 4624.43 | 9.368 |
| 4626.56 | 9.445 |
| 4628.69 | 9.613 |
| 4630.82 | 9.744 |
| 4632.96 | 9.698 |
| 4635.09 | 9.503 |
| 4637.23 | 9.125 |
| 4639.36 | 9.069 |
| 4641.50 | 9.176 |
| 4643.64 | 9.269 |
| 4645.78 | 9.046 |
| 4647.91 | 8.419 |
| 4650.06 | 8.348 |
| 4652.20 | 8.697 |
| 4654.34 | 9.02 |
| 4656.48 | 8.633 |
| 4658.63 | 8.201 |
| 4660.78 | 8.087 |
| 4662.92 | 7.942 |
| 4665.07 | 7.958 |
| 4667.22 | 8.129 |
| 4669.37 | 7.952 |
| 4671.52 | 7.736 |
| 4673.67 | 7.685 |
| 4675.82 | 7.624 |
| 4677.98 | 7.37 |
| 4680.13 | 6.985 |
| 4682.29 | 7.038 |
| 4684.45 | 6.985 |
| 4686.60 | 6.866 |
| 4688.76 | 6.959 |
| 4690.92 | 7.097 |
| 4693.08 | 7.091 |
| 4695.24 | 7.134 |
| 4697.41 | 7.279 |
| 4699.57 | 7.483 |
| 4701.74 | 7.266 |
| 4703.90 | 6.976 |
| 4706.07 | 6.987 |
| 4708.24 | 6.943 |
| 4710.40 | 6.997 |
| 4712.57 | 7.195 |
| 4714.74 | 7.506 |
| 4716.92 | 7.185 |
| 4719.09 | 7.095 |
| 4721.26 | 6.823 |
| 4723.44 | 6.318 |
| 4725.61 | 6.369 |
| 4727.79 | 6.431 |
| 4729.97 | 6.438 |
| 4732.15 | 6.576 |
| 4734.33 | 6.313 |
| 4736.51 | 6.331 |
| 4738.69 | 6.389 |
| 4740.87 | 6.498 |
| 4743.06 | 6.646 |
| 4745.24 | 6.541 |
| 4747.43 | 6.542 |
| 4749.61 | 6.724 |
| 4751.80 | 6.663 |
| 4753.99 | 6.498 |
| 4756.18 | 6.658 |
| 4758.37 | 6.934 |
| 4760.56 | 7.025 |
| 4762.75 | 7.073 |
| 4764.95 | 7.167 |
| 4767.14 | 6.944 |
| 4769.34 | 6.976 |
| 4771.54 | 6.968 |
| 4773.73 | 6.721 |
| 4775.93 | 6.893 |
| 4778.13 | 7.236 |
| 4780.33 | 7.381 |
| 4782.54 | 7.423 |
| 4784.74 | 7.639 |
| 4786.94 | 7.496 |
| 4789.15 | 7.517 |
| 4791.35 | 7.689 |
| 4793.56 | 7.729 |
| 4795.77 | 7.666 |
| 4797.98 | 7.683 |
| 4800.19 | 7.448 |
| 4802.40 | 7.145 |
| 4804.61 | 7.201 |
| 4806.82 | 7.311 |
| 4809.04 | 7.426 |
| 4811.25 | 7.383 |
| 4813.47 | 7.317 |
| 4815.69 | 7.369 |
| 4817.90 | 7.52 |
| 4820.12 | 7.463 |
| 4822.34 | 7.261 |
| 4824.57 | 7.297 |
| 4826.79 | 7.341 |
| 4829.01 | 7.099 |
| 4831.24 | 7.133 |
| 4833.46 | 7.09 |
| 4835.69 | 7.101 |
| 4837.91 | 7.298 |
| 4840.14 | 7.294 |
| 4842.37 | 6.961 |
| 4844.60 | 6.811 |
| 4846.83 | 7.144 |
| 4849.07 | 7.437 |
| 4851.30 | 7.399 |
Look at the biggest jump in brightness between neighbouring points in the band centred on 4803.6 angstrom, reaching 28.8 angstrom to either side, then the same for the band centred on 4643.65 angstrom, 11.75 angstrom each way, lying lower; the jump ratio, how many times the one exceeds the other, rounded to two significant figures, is 0.55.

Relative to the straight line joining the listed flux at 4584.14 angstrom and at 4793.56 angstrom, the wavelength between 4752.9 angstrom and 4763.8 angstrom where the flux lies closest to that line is 4762.75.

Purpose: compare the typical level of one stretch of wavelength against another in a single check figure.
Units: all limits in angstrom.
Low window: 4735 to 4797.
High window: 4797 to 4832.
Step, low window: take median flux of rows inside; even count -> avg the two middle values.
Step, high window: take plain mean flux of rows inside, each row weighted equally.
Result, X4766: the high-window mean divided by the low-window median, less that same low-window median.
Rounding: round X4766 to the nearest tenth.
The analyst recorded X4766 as -5.9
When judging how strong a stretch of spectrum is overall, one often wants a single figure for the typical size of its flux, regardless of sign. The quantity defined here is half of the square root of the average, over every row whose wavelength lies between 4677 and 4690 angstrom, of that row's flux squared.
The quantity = 3.5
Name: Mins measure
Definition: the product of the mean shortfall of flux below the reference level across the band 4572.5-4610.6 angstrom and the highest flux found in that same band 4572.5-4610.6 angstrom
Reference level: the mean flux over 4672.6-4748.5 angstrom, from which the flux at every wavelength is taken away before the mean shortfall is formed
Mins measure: -58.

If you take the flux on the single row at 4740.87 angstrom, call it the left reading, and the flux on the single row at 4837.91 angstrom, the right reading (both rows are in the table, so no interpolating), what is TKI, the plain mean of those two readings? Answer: 6.9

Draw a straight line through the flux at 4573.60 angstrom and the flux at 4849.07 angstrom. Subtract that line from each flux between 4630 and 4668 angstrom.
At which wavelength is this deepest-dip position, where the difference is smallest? 4662.92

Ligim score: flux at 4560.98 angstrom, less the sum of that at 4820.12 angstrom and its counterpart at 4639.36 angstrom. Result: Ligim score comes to -1.4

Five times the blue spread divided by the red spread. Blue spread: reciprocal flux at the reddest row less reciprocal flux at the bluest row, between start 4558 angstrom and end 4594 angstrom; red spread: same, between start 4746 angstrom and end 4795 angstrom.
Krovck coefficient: -5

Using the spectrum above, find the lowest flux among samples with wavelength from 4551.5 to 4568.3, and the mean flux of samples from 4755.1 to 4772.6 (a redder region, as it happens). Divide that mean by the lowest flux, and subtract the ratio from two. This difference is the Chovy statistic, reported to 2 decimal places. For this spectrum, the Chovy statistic 1.51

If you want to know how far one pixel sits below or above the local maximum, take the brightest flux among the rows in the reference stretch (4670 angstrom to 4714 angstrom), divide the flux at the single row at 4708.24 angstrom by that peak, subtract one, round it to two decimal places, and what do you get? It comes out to -0.10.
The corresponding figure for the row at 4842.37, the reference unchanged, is -0.10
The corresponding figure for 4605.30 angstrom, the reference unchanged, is 0.37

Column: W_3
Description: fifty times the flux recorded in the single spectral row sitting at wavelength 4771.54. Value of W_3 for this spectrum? 348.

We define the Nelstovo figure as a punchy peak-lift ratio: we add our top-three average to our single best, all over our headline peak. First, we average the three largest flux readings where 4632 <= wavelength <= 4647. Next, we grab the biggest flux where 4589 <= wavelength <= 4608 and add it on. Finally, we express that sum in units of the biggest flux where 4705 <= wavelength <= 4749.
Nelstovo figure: 2.8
